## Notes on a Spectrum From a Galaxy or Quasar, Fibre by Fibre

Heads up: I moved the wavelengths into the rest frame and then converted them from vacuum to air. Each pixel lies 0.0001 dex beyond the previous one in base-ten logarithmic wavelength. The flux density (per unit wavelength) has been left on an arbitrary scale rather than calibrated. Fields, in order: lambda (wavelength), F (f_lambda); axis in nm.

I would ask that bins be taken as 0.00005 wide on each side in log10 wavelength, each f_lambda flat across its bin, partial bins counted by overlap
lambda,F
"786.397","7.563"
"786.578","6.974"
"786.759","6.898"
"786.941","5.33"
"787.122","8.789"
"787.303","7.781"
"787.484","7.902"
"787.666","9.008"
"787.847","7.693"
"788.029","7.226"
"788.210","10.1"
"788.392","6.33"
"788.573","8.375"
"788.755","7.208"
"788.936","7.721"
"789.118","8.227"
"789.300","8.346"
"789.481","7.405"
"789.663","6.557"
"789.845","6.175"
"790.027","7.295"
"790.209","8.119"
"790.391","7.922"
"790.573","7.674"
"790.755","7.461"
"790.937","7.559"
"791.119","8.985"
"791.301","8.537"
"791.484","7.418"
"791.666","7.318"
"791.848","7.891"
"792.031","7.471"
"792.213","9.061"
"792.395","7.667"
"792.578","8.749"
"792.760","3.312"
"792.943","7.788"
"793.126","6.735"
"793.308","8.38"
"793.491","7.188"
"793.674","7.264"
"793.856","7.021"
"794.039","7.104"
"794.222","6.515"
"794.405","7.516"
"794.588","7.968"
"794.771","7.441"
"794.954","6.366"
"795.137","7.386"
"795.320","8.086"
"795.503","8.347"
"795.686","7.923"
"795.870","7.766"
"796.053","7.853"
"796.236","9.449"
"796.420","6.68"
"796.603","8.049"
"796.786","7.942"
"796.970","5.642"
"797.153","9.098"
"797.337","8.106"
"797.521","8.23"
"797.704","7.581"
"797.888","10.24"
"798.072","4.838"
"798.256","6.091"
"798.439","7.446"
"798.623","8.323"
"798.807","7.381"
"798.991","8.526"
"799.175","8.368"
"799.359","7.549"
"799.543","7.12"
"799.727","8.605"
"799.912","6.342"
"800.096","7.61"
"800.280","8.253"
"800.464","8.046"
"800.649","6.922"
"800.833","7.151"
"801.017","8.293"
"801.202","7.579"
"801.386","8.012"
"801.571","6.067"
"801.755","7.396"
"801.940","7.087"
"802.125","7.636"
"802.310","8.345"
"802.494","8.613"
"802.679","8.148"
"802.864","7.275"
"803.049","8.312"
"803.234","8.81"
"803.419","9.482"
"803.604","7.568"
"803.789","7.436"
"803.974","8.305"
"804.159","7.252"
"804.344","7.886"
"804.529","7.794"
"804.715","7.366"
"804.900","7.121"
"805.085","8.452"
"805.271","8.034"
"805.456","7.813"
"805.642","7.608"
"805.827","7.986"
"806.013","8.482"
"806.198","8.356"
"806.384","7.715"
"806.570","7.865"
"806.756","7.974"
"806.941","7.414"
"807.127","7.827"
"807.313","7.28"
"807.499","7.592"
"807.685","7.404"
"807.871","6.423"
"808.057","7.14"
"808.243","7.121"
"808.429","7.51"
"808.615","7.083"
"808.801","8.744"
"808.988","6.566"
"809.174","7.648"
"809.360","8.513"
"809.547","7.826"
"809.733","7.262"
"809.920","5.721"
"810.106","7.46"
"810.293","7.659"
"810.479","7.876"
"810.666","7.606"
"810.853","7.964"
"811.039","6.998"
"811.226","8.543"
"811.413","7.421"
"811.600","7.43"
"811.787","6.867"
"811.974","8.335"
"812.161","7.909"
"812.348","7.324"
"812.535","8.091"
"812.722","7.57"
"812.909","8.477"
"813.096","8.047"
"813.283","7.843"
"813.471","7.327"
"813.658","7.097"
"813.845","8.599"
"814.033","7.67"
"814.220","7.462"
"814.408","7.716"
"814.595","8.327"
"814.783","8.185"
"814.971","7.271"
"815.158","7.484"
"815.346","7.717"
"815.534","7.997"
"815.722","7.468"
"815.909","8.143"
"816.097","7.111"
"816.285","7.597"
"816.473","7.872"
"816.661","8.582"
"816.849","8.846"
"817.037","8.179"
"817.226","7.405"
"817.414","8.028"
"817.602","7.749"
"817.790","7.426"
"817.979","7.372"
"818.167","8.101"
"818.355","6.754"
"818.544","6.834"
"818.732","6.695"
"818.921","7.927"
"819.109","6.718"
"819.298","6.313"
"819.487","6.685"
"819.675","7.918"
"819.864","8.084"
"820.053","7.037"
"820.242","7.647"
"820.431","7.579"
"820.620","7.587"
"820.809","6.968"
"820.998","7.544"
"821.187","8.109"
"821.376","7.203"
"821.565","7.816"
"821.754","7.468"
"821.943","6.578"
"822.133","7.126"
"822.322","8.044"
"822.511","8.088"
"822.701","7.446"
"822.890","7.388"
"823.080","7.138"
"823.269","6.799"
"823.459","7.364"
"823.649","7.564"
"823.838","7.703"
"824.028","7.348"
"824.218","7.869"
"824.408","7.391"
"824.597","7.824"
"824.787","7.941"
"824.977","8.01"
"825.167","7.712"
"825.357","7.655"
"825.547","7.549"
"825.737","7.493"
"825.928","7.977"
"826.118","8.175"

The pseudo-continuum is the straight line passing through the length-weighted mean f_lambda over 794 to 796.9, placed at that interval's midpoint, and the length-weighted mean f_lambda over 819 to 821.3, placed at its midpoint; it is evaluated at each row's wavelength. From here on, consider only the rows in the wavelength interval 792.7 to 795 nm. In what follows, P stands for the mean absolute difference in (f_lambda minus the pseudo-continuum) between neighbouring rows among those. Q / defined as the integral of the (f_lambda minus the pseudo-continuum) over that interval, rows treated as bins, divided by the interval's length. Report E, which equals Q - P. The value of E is -1.7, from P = 1.0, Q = -0.6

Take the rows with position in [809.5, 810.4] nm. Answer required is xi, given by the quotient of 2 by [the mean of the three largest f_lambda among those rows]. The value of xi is 0.2615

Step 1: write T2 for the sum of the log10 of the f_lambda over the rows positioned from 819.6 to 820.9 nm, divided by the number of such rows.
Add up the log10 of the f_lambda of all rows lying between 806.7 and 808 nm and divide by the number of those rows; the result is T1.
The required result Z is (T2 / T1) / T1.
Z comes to 1.16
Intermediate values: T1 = 0.869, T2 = 0.877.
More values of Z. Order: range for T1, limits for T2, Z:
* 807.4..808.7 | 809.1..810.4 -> 1.19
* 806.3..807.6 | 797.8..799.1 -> 1.11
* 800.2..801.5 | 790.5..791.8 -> 1.13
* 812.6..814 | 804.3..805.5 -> 1.11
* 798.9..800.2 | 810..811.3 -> 1.13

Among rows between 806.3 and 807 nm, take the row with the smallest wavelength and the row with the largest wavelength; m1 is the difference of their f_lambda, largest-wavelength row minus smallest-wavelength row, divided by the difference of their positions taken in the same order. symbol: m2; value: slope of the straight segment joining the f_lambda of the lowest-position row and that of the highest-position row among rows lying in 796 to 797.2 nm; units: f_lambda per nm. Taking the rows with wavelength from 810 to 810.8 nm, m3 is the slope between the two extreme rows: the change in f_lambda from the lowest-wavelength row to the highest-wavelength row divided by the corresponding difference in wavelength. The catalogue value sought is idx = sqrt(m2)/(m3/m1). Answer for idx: -2.2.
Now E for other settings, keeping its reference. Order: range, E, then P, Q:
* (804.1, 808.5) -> -0.3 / 0.4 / 0.1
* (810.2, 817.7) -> -0.2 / 0.6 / 0.4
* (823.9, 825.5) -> 0.1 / 0.3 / 0.4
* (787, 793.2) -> -1.2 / 1.2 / 0.0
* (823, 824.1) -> -0.3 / 0.3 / 0.0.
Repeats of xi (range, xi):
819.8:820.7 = 0.2573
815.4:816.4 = 0.2528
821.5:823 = 0.2505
